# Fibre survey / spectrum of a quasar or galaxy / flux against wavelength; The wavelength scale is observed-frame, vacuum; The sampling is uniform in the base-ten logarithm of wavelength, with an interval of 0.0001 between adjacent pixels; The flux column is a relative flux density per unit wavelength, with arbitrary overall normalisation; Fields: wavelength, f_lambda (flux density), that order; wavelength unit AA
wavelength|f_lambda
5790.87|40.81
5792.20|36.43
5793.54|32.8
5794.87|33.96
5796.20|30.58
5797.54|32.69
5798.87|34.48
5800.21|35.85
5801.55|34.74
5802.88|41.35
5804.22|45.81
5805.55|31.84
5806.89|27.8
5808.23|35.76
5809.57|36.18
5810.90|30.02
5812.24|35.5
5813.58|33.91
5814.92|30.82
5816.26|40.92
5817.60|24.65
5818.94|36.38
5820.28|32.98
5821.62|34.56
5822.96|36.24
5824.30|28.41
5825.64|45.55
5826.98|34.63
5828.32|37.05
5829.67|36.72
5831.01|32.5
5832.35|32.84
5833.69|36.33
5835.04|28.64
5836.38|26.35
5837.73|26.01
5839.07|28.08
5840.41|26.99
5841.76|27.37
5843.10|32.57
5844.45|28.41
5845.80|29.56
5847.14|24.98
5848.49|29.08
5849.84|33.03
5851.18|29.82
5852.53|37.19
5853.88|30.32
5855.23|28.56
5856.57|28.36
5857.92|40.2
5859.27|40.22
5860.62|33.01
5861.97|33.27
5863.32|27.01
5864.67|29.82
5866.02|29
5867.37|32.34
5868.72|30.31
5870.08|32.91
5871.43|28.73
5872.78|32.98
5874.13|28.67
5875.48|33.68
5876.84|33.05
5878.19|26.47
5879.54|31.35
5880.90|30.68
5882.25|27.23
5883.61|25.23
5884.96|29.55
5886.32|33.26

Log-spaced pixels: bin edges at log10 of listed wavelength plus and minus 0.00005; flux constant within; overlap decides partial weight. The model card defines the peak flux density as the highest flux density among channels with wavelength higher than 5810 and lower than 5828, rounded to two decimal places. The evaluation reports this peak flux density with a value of 45.55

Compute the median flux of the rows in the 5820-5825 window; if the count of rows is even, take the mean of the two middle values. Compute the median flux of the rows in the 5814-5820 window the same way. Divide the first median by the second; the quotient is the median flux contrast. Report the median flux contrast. 1.01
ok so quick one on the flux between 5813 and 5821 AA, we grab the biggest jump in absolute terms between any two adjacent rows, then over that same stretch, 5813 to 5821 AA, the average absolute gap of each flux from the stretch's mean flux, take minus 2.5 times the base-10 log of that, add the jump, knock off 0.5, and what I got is 14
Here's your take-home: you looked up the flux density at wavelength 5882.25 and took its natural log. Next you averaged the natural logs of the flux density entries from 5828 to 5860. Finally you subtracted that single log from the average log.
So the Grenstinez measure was 0.13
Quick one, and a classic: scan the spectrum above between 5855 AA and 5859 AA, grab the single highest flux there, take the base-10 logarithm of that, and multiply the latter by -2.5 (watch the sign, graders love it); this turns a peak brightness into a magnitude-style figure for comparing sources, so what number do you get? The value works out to -4.01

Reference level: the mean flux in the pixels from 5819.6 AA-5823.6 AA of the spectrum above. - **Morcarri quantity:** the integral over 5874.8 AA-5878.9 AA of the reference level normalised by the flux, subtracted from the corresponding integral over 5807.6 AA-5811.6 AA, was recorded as -0.5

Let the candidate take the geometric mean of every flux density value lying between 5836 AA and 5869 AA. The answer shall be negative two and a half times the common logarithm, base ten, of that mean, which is -3.70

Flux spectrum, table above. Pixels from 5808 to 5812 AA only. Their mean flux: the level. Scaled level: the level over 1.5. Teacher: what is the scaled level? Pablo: 22.7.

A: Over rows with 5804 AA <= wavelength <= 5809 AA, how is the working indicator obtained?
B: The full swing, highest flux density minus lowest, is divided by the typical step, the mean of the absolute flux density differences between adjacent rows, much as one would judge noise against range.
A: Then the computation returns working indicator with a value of 2.08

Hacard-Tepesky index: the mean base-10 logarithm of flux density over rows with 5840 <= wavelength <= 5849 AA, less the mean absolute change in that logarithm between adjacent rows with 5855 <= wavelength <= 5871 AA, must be 1.41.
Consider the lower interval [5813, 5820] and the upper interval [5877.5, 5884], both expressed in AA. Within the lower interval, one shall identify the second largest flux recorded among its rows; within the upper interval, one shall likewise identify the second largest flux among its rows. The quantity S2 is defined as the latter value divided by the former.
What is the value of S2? 0.84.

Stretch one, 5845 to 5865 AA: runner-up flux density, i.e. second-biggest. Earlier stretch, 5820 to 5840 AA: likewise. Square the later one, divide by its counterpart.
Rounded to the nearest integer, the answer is 44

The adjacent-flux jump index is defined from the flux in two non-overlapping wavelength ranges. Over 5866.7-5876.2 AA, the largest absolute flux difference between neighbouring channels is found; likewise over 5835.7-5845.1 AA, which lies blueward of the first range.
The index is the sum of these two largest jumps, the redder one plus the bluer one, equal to 10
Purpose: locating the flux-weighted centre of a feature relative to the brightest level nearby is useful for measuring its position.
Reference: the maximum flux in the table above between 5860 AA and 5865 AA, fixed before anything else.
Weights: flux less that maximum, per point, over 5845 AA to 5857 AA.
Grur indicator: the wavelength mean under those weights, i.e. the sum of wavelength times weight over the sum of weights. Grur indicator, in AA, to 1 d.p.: 5850.6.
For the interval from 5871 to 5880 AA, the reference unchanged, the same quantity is 5875.5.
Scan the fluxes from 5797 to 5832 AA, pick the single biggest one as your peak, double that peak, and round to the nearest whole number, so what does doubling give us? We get 92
